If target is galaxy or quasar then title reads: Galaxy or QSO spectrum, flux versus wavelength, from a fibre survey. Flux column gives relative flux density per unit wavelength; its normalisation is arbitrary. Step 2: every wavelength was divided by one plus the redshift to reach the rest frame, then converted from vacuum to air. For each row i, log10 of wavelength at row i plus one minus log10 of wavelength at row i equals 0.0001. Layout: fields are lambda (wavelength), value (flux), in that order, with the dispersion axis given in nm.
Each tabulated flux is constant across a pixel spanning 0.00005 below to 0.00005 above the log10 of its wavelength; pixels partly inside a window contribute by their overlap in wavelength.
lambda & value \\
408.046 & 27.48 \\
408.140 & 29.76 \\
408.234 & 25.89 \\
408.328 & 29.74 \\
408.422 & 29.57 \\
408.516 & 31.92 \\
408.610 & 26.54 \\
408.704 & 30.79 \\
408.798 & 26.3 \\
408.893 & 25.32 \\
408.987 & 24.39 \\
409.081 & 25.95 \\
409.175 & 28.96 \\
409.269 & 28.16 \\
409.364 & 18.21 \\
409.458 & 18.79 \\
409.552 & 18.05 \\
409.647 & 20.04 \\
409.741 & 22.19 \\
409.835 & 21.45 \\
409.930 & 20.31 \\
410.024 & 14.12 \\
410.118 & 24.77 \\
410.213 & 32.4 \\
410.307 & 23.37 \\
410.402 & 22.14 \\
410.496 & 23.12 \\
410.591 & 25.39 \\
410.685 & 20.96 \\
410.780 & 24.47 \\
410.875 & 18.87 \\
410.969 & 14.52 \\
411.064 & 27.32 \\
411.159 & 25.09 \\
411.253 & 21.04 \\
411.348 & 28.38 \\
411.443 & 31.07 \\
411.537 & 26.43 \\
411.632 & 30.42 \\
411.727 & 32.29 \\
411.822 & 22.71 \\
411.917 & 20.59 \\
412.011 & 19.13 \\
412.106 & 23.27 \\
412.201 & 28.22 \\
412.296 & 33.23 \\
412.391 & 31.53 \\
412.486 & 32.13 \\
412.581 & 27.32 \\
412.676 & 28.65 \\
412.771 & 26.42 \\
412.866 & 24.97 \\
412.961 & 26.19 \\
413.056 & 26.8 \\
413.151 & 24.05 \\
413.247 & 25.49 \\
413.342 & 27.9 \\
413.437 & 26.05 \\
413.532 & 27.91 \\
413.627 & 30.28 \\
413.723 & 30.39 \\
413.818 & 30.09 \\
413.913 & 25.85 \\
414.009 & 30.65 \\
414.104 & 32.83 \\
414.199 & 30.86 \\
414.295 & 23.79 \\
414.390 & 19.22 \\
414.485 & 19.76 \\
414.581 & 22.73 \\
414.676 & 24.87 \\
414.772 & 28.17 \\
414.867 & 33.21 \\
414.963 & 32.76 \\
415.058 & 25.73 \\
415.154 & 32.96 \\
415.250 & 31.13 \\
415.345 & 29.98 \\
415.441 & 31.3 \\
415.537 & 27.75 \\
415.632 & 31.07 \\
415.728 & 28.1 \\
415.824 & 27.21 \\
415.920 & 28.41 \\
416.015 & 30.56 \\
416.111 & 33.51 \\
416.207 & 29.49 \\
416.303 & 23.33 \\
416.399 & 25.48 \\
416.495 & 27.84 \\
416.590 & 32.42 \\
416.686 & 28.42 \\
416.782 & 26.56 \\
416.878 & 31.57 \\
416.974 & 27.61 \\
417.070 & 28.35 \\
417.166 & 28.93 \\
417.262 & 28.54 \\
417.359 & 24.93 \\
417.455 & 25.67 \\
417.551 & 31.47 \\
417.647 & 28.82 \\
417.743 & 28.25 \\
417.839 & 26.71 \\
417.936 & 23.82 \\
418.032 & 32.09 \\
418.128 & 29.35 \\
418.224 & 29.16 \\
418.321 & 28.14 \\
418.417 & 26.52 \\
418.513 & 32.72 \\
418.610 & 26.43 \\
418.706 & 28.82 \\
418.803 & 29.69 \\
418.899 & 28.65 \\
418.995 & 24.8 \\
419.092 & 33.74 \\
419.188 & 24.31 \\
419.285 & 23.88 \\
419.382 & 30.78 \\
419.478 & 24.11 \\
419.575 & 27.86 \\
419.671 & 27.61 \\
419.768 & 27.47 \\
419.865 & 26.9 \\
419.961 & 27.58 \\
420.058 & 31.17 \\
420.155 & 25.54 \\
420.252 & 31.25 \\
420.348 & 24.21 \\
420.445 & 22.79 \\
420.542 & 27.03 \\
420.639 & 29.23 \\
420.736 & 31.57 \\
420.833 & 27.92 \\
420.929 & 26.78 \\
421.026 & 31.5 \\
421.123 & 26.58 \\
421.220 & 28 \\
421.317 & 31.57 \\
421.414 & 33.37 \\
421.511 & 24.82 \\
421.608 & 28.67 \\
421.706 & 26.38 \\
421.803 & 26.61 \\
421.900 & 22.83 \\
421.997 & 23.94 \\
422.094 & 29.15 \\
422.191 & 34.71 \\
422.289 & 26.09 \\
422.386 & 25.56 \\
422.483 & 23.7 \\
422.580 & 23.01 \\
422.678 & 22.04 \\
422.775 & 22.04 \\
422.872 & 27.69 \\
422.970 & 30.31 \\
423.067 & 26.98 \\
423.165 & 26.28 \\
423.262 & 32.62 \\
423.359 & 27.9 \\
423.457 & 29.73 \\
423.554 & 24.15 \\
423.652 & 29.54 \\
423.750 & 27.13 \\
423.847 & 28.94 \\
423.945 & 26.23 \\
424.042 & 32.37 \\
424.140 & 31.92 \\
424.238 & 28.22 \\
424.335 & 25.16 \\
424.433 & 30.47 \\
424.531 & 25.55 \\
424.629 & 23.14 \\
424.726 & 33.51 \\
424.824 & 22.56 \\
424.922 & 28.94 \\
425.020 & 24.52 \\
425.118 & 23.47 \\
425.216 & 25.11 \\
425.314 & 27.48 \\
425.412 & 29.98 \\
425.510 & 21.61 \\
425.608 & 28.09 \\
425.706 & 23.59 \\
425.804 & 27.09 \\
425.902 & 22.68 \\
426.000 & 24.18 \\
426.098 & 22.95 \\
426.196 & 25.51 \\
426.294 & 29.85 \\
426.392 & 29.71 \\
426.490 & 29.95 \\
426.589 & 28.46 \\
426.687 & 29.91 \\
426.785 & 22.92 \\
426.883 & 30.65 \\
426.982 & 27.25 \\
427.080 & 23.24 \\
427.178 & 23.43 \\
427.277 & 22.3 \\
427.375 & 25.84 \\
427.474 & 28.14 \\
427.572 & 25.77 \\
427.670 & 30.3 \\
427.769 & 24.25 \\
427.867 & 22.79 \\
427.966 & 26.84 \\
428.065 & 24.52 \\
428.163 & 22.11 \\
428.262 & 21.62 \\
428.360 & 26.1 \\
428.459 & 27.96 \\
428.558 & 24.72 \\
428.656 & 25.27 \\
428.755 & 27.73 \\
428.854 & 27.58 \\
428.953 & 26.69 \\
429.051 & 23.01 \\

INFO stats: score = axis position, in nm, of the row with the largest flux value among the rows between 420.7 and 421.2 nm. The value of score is 420.736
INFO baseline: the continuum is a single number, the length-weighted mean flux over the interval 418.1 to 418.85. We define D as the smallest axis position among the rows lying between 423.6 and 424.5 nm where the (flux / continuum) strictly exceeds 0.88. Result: 423.652 nm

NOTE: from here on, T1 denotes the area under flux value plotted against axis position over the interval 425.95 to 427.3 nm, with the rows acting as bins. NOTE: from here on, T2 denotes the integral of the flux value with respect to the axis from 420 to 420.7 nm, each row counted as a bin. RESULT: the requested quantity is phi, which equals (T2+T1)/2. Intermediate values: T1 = 36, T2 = 19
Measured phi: 27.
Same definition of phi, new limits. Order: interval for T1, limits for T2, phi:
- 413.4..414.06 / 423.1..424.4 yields 28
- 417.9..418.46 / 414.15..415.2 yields 22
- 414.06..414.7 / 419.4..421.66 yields 40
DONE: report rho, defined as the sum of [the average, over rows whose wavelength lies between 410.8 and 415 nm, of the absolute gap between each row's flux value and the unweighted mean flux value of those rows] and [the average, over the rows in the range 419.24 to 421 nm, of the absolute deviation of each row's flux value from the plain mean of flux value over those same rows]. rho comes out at 5.61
